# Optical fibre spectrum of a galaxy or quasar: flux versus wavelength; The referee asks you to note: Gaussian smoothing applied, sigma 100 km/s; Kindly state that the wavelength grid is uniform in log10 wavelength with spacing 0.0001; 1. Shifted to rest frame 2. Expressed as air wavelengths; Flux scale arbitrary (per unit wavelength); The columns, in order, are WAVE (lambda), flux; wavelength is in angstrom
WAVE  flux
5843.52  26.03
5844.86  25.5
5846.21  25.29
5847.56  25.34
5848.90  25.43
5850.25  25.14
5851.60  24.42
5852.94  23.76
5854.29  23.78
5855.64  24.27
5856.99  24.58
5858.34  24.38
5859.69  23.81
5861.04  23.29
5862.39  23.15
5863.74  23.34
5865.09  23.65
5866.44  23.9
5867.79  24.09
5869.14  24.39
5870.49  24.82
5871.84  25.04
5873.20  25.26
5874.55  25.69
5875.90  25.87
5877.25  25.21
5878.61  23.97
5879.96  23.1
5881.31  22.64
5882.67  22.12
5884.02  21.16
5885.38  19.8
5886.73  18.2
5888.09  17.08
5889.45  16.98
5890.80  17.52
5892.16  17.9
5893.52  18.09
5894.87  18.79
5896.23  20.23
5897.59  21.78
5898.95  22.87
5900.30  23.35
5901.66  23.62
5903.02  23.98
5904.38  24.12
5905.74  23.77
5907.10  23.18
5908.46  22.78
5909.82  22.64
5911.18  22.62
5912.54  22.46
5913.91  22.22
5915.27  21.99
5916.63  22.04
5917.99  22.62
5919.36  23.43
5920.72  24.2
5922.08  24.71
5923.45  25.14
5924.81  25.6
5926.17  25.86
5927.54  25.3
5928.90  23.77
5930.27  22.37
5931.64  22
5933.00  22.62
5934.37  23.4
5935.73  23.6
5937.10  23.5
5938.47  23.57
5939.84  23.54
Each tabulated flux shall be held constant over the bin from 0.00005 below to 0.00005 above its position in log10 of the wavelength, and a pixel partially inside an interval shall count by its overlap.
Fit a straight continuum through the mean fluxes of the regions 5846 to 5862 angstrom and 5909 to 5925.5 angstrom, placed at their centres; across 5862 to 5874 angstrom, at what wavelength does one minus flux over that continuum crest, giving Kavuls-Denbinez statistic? 5862.39 angstrom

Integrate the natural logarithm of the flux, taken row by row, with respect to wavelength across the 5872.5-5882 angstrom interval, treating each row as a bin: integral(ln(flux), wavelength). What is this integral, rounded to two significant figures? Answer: 30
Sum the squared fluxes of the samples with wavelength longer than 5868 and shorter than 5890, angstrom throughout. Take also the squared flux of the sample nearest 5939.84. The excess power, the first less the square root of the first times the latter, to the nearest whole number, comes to 6157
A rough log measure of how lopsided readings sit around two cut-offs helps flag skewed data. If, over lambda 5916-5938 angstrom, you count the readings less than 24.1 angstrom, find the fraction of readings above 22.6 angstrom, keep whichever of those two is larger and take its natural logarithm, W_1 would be 2.30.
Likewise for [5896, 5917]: 2.71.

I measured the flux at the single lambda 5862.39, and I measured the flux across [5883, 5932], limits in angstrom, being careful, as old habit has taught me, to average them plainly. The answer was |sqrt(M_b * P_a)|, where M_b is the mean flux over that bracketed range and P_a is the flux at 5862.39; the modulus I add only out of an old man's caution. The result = 22.6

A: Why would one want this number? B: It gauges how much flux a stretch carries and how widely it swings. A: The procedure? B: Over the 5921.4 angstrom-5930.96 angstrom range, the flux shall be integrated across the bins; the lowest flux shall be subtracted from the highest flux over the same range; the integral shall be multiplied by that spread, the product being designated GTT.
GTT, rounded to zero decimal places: 823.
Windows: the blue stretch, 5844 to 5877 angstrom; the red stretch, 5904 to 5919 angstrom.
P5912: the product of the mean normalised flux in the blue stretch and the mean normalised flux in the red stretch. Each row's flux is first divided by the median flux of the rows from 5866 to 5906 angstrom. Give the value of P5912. 1.03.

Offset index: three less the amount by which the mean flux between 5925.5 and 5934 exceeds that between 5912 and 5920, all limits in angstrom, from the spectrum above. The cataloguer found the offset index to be 1.8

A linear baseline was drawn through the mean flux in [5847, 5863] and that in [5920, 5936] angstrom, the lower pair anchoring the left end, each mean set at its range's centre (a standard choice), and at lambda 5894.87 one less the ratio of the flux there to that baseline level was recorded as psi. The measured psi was 0.22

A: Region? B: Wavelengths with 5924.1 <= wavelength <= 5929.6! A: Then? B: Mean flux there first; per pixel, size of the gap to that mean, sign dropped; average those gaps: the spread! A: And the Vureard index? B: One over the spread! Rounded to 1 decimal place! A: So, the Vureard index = 1.5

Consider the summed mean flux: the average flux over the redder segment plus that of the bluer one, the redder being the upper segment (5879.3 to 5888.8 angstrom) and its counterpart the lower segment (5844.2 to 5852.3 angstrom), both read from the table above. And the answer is 46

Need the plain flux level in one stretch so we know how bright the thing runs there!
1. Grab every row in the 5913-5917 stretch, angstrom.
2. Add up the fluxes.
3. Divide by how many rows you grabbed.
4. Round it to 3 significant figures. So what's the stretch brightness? 22.1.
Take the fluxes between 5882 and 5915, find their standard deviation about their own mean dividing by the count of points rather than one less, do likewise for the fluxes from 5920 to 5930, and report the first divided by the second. 3.4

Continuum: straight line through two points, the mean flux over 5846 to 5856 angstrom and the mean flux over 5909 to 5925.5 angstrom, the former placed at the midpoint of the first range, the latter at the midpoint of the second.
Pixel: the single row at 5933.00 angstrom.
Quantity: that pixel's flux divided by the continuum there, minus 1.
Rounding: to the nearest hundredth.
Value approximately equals -0.02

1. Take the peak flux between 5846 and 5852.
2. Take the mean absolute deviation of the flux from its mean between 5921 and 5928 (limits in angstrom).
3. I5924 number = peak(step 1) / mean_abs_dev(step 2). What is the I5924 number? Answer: 78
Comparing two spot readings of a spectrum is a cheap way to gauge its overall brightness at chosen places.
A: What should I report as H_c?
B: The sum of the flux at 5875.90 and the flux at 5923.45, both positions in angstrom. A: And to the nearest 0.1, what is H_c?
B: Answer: 51.0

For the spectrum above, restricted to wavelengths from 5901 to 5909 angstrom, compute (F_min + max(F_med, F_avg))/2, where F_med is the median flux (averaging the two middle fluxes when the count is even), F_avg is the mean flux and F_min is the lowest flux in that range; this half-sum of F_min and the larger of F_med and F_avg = 23.2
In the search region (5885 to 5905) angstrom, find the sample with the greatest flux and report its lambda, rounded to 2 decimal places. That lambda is 5904.38 angstrom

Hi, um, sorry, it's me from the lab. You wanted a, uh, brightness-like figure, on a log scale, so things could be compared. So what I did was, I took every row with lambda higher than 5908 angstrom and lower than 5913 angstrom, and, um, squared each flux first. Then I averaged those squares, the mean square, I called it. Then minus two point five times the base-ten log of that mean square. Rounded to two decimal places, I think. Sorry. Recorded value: -6.77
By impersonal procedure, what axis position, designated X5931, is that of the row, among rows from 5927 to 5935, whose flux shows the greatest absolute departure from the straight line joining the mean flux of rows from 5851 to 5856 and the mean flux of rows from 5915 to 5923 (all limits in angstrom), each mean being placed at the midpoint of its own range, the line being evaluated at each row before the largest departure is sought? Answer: 5927.54 angstrom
